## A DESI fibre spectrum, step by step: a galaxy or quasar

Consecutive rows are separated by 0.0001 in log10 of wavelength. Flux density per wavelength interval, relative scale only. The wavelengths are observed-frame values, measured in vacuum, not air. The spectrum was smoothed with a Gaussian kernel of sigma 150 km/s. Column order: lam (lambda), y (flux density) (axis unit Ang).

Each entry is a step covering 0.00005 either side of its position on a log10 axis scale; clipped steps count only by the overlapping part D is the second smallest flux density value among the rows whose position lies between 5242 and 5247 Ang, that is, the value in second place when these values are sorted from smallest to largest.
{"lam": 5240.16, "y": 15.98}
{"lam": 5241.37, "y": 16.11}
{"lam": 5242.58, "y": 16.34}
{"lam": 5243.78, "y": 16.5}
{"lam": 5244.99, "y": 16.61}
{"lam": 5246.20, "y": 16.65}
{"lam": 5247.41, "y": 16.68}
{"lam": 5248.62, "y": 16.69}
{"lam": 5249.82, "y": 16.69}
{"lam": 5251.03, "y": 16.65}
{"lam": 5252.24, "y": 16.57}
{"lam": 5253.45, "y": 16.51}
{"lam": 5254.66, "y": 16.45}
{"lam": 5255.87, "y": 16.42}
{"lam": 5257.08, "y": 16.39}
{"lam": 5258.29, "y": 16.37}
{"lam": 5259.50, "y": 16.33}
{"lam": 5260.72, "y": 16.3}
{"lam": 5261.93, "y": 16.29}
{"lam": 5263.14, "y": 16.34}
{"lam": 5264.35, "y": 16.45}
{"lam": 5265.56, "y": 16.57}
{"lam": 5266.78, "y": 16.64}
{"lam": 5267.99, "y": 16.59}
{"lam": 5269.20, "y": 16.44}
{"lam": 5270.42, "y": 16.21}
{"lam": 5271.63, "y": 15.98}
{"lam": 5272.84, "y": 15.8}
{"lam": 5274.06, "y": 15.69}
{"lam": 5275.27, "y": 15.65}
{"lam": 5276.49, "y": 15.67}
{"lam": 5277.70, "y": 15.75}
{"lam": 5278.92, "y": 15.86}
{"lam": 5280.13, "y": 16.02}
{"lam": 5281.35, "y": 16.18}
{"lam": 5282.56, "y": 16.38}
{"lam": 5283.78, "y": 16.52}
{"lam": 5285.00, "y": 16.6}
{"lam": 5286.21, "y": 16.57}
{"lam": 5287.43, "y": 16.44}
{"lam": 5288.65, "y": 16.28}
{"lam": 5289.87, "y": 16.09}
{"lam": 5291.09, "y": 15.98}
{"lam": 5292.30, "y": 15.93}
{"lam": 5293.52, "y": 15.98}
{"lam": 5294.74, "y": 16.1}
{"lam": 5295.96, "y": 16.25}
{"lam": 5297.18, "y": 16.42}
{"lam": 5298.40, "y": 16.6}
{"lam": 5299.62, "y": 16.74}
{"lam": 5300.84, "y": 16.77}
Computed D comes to 16.5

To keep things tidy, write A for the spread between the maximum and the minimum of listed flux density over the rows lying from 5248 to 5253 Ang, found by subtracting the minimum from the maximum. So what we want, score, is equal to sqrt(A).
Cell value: 0.35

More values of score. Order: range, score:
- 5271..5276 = 0.57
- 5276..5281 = 0.59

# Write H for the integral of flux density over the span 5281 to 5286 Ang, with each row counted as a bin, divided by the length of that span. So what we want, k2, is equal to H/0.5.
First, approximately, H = 16.5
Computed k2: 32.9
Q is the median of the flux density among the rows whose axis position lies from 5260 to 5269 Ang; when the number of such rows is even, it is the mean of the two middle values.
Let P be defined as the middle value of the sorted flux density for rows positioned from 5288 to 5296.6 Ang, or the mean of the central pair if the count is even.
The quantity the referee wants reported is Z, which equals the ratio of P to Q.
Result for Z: 0.978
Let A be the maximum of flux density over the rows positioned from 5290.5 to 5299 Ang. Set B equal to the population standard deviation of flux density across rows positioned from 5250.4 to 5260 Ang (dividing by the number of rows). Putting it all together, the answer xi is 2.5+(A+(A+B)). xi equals 35.8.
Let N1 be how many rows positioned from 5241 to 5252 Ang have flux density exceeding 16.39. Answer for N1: 7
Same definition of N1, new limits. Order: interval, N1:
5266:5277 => 3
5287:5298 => 2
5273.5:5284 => 1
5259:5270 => 5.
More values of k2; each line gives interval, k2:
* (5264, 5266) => 33.1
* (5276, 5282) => 31.9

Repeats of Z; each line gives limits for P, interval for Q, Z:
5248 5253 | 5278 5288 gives 1.016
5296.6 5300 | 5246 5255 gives 0.997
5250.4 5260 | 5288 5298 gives 1.021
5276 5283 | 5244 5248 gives 0.957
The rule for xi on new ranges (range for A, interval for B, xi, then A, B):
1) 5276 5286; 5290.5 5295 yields 35.8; 16.6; 0.06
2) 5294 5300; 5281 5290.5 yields 36.2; 16.74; 0.17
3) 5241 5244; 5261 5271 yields 35.6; 16.5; 0.14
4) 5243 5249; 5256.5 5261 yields 35.9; 16.69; 0.03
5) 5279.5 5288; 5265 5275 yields 36.1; 16.6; 0.35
